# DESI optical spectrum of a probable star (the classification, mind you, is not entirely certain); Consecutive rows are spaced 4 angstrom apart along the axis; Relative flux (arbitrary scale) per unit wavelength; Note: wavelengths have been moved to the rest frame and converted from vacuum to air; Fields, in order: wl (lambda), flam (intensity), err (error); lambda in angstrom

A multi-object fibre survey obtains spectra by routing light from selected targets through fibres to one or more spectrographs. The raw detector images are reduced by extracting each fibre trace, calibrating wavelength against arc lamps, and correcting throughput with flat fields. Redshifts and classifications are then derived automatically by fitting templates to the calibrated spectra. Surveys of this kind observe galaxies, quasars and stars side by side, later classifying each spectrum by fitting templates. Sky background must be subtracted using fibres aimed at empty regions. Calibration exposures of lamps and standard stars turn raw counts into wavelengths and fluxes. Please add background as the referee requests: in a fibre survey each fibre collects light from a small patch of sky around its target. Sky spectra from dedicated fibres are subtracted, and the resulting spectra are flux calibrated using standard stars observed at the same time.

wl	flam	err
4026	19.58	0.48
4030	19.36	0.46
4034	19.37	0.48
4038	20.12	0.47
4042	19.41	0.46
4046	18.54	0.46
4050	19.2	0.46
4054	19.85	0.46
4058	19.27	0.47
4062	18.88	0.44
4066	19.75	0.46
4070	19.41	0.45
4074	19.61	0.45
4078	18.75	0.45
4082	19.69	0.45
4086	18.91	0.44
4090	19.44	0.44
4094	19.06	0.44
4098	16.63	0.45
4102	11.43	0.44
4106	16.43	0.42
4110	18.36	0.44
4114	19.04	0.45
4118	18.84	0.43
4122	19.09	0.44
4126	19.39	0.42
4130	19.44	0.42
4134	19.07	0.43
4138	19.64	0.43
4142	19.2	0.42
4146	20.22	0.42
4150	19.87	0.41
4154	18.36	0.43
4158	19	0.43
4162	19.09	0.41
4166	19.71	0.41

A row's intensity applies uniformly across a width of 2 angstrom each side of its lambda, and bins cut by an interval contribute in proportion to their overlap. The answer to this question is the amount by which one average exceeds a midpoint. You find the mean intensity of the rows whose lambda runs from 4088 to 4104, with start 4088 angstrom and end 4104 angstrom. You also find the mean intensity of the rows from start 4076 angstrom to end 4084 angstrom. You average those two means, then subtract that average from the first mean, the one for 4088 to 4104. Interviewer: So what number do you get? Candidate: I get -1.3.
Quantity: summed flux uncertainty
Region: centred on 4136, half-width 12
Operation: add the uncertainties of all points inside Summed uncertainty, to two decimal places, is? 2.54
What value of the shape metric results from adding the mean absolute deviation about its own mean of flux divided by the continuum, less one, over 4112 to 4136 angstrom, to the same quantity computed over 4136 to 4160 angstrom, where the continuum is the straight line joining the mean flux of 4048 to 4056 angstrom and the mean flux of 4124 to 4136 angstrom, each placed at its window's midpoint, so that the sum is 0.037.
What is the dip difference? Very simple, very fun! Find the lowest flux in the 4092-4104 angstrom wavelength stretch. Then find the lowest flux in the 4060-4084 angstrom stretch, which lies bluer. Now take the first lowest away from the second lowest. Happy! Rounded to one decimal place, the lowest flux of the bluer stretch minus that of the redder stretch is 7.3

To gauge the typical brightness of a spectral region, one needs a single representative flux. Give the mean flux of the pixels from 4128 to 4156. 19.4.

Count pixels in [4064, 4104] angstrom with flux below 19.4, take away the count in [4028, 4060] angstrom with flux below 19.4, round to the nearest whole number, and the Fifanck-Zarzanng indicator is 0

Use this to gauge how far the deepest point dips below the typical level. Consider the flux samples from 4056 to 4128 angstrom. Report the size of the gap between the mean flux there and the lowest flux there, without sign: 7.0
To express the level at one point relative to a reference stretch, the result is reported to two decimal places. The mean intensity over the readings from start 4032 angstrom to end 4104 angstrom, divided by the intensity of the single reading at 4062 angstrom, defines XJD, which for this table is 0.99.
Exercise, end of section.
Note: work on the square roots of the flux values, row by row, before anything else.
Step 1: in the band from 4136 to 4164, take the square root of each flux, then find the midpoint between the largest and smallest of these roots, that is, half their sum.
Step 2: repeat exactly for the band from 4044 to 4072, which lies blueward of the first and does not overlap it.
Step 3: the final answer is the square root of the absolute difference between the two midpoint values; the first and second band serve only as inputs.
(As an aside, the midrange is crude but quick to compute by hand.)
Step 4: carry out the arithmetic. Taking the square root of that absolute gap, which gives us 0.10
